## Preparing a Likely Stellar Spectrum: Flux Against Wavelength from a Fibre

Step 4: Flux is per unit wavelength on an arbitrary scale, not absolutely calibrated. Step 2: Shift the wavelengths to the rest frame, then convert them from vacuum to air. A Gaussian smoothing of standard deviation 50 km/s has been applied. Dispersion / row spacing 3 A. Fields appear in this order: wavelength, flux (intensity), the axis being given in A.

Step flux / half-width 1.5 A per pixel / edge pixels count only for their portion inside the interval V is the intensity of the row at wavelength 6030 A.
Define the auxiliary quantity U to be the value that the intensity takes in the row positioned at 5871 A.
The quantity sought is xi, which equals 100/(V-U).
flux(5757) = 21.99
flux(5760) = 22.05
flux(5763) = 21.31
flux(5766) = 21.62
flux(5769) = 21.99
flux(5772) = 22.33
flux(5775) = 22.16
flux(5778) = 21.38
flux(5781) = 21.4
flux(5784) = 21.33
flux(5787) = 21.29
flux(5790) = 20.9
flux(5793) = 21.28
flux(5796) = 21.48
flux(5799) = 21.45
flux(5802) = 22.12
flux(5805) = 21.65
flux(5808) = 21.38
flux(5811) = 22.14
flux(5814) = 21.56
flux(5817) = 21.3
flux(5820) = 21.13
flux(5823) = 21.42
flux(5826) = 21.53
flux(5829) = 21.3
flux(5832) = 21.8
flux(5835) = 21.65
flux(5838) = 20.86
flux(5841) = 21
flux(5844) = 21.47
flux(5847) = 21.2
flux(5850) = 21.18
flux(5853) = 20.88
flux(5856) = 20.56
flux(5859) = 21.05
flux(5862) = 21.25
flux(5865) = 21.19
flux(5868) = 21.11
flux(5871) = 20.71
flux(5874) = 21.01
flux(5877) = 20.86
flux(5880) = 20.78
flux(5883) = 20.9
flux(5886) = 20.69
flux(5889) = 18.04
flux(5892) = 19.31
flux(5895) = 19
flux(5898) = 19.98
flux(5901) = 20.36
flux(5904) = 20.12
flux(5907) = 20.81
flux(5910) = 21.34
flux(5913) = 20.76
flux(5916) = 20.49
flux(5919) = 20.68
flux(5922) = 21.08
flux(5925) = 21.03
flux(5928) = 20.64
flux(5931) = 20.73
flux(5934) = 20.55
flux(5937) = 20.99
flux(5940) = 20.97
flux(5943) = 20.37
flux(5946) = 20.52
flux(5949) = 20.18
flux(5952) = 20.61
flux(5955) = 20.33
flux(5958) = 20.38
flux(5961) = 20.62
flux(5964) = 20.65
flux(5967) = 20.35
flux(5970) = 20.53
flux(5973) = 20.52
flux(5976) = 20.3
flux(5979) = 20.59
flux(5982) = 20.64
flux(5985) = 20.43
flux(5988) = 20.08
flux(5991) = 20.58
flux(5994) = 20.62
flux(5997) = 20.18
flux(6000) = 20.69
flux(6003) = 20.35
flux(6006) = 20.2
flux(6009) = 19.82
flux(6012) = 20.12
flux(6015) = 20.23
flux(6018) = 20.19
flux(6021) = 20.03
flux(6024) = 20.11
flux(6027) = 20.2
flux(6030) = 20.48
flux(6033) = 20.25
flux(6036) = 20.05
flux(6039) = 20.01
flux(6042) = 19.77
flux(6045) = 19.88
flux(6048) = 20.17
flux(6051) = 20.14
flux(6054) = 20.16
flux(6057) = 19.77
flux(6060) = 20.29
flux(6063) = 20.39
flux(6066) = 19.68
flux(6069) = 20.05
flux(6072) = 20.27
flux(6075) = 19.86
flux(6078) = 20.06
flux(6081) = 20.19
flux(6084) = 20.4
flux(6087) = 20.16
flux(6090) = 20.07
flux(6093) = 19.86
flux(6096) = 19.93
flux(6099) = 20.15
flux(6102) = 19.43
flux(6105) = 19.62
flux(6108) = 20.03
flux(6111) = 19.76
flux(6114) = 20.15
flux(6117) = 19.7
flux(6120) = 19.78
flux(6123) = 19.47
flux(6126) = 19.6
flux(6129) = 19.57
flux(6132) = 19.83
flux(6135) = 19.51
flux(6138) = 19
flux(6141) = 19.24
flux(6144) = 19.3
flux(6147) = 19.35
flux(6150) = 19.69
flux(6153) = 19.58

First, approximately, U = 20.71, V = 20.48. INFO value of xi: -435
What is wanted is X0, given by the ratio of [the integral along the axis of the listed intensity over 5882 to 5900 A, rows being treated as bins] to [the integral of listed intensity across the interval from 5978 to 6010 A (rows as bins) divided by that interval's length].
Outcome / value 17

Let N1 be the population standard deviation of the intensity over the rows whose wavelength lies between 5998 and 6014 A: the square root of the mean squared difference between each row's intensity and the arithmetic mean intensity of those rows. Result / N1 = 0.29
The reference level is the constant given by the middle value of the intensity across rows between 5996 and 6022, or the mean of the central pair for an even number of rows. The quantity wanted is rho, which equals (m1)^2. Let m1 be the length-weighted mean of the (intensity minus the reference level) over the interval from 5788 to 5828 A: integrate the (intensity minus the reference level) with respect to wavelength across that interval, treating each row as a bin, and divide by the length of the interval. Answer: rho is 1.67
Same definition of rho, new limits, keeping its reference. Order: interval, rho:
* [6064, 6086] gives 0.01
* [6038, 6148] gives 0.11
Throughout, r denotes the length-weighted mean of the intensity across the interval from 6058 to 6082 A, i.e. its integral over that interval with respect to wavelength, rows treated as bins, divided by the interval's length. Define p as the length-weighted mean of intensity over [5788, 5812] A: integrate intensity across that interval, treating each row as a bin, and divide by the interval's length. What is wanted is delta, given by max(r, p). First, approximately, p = 21.5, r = 20.1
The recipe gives 21.5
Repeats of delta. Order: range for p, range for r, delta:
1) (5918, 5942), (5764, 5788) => 21.7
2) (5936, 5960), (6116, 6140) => 20.5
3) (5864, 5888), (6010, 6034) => 20.8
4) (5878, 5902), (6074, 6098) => 20.1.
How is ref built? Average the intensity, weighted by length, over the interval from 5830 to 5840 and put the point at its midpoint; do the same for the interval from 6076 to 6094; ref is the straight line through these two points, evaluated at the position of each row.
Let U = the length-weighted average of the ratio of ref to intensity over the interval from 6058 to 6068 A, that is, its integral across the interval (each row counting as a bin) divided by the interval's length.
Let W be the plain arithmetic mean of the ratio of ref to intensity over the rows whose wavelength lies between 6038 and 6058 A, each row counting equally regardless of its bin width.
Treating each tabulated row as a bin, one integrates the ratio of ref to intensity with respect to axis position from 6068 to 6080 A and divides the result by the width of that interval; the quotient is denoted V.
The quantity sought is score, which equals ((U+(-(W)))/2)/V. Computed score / -0.005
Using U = 1.007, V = 1.01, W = 1.016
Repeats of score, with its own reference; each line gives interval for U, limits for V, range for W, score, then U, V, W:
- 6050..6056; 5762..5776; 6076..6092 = 0.005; 1.008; 0.99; 0.998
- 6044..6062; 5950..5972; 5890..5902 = -0.031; 1.010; 1.01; 1.074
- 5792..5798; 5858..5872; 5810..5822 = 0.006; 1.010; 1.01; 0.999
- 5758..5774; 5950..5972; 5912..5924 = -0.008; 0.995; 1.01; 1.011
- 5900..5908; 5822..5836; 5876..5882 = 0.007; 1.032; 1.00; 1.018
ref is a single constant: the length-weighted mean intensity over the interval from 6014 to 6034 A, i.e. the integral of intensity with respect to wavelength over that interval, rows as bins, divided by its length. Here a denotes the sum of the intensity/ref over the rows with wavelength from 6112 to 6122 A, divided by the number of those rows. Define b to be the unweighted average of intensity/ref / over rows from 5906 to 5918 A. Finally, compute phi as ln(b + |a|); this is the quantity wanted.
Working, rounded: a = 0.98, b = 1.03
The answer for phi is 0.70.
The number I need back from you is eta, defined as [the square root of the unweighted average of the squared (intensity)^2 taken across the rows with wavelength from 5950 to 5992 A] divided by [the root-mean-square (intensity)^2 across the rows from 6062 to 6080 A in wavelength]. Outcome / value 1.04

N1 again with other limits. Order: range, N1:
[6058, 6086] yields 0.23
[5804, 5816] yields 0.28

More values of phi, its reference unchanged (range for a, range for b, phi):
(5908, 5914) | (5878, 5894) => 0.71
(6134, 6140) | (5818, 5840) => 0.70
